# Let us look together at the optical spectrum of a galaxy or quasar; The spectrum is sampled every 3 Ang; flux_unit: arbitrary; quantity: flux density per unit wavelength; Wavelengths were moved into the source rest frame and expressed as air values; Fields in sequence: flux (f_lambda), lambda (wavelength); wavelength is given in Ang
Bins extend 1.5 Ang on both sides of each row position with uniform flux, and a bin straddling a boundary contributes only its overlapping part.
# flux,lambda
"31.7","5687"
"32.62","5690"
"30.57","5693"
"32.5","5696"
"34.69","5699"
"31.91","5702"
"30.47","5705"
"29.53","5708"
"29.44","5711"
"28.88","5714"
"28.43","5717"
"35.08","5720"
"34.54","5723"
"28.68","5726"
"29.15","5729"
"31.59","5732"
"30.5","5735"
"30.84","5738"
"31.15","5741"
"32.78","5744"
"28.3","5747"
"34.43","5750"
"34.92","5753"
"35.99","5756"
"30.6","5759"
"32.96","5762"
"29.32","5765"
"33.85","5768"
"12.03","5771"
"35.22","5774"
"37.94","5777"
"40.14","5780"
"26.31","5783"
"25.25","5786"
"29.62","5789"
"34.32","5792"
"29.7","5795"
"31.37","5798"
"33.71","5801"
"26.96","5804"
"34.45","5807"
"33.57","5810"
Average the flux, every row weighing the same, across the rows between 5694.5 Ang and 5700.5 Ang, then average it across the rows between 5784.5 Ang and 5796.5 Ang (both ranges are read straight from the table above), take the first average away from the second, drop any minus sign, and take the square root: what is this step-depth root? 2.0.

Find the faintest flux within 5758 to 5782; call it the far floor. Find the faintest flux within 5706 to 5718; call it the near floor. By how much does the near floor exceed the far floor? 16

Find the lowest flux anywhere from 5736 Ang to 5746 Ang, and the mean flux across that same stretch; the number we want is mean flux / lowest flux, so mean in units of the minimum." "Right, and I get 1.02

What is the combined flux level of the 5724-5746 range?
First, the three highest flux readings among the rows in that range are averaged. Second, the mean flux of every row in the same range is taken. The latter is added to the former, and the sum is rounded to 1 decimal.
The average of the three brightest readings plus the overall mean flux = 62.5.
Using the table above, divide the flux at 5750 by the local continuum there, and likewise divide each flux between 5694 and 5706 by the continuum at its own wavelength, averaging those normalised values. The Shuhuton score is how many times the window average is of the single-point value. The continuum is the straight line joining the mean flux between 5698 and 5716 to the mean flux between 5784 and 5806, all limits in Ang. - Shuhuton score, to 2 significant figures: 0.93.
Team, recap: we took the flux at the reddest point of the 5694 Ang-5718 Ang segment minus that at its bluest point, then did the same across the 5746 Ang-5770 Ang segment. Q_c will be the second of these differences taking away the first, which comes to 10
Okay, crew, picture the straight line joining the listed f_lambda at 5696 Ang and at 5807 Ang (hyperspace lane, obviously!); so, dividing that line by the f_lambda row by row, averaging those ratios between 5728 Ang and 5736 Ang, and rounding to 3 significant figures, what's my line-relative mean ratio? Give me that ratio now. 1.09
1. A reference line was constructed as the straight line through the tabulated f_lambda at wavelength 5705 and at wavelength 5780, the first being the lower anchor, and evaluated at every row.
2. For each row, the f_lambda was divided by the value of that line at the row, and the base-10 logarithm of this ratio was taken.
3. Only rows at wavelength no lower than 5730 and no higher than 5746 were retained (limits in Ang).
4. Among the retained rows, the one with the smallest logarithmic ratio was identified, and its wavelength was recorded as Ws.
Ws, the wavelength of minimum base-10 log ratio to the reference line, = 5741 Ang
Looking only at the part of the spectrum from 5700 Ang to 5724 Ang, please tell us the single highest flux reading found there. 35.08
